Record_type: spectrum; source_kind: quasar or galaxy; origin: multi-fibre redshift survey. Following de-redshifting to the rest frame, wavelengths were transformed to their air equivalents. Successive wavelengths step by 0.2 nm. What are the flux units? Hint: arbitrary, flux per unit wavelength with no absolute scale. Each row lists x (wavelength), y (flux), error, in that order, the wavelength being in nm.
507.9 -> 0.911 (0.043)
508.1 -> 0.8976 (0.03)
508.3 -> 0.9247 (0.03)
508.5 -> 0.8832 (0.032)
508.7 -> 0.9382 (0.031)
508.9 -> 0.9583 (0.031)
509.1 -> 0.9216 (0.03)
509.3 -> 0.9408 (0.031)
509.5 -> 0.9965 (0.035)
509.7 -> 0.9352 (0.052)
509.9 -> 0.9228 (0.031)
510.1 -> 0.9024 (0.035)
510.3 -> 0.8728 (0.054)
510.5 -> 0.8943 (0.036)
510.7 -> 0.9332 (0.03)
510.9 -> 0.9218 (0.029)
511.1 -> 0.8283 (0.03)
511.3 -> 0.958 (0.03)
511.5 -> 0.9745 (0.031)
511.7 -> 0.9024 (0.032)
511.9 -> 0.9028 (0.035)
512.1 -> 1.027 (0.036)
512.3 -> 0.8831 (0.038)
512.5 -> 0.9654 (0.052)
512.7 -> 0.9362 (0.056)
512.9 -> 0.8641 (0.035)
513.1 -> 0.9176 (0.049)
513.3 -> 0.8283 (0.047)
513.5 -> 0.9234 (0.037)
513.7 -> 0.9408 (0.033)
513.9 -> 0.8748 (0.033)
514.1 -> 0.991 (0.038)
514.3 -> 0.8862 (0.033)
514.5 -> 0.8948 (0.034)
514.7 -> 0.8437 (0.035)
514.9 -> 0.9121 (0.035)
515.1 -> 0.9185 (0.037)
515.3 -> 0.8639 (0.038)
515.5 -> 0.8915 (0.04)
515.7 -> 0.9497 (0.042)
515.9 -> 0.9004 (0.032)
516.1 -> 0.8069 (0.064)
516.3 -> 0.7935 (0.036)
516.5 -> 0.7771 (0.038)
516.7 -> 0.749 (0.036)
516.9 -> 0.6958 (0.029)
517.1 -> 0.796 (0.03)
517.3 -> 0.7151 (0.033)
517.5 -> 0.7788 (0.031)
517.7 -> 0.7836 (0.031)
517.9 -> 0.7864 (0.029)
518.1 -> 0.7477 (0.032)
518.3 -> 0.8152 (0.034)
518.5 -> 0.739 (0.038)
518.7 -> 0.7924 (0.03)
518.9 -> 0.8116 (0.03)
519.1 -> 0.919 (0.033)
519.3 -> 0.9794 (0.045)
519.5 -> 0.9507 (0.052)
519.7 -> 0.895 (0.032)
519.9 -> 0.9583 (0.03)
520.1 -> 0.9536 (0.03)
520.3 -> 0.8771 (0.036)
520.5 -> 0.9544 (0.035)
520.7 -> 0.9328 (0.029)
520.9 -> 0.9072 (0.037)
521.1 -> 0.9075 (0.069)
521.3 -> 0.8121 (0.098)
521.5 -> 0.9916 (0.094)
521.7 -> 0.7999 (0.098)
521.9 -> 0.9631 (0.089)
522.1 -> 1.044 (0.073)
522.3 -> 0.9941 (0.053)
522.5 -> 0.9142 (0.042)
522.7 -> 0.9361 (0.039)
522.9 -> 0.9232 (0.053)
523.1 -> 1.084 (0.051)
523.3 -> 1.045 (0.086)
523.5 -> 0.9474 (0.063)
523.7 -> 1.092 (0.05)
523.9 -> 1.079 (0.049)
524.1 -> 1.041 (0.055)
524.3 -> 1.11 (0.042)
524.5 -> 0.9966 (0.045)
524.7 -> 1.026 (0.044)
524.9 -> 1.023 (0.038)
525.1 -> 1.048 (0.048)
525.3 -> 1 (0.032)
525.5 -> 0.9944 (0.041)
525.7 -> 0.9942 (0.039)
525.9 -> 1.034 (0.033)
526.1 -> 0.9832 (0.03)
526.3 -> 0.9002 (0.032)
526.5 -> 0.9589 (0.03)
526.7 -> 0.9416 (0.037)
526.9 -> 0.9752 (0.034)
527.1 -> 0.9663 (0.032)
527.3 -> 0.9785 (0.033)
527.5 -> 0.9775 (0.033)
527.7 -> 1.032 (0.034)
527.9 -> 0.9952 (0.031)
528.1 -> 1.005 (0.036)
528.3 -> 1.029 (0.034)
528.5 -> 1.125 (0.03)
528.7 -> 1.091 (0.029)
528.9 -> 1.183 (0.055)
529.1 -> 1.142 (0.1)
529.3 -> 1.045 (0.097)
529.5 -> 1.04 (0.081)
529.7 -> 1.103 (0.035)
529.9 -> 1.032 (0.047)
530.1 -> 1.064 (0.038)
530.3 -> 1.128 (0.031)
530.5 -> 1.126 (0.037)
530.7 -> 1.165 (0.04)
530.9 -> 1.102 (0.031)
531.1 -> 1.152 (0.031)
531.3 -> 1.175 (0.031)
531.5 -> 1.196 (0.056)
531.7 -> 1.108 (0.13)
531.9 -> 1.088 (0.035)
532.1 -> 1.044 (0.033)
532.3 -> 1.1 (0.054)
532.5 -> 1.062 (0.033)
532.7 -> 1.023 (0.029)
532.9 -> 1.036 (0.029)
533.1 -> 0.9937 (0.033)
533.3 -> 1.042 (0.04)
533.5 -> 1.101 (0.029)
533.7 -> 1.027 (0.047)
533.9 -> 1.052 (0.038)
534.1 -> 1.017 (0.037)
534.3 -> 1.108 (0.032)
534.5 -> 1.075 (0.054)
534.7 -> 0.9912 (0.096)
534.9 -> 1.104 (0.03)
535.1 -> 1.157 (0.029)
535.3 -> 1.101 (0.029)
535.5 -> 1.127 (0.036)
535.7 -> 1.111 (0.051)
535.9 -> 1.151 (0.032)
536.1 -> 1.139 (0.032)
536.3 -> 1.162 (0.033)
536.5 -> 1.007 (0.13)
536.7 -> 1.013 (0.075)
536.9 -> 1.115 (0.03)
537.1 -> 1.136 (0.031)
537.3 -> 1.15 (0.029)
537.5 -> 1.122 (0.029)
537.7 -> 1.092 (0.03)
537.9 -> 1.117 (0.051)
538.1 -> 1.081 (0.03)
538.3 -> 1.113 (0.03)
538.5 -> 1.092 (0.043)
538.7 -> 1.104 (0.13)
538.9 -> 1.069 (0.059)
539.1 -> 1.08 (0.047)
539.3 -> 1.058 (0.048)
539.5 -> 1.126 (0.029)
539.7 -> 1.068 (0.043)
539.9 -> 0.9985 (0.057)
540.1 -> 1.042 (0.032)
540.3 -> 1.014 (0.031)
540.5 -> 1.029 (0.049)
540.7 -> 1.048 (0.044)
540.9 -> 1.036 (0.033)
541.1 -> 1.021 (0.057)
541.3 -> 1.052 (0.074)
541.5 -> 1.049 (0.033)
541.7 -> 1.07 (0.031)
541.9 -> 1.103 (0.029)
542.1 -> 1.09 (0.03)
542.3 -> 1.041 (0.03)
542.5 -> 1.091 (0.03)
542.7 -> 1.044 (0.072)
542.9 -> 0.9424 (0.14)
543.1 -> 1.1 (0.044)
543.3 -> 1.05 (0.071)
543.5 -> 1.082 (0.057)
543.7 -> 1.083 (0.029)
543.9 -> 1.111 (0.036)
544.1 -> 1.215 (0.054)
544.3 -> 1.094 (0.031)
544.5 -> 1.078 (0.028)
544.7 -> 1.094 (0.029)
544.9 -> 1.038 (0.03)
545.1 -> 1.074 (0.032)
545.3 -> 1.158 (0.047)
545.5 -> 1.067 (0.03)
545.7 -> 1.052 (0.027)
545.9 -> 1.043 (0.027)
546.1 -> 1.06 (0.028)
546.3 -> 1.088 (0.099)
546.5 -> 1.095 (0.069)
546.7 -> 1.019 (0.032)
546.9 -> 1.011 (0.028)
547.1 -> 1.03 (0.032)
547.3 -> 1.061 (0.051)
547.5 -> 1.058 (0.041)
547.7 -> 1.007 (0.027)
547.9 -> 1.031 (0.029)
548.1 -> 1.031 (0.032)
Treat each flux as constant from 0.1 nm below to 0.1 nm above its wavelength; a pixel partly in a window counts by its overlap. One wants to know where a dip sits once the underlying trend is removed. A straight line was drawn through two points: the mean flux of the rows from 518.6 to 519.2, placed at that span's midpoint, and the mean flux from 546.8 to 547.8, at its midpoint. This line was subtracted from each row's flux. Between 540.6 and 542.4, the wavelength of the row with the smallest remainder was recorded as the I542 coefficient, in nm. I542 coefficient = 541.1 nm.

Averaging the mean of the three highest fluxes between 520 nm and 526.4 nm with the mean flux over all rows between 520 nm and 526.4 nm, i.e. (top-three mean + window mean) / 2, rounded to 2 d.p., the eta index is 1.04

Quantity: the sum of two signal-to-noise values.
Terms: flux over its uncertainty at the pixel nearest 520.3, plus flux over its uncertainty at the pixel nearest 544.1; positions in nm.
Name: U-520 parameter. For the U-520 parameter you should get 47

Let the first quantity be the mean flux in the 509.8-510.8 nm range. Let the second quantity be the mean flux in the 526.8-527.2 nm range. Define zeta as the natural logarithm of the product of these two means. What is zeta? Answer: -0.13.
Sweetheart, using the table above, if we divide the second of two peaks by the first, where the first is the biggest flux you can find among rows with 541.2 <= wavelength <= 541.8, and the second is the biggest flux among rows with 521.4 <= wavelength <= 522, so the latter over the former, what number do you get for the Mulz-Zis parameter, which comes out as 0.93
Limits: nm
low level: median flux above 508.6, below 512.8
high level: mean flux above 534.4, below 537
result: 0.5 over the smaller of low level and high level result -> 0.54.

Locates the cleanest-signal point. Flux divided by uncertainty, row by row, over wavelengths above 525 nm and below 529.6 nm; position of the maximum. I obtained 528.7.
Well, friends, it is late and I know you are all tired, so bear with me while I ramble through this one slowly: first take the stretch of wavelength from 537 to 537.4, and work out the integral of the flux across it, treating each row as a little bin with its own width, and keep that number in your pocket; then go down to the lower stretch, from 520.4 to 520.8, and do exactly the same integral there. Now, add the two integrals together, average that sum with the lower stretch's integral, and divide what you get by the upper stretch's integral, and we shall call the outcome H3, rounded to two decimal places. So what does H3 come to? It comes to 1.33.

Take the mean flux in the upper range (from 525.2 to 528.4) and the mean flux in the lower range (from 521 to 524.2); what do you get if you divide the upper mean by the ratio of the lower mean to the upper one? 1.00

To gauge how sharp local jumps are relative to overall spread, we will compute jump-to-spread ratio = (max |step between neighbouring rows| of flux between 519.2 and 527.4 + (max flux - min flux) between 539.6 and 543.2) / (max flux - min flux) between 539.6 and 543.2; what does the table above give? 2.19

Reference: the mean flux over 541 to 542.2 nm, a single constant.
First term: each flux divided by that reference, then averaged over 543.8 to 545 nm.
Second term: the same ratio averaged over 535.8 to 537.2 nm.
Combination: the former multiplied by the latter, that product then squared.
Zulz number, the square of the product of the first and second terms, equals 1.2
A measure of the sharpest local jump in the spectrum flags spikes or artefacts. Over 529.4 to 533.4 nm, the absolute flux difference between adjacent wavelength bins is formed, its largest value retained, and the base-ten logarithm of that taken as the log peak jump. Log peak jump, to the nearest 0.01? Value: -1.06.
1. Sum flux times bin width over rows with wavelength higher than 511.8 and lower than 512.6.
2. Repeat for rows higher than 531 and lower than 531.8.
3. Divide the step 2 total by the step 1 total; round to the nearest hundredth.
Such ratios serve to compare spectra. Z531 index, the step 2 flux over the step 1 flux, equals 1.23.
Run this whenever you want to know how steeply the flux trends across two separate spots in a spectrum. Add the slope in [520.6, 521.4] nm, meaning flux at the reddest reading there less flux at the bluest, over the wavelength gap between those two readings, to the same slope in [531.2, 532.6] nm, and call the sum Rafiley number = -0.30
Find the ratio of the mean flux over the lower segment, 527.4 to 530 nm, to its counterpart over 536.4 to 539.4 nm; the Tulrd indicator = 0.97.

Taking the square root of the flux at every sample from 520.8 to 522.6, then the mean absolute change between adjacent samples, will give 0.055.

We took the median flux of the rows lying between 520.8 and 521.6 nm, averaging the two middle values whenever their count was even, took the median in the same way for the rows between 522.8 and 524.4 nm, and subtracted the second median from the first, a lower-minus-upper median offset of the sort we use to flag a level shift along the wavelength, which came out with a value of -0.15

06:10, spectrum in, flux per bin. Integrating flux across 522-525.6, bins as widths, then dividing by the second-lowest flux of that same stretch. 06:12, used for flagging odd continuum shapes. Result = 3.96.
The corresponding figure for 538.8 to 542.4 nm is 3.75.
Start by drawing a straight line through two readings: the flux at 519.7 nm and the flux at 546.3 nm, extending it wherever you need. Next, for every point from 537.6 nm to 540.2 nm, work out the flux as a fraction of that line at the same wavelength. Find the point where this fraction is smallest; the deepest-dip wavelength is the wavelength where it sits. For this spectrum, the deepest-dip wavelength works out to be 539.9 nm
